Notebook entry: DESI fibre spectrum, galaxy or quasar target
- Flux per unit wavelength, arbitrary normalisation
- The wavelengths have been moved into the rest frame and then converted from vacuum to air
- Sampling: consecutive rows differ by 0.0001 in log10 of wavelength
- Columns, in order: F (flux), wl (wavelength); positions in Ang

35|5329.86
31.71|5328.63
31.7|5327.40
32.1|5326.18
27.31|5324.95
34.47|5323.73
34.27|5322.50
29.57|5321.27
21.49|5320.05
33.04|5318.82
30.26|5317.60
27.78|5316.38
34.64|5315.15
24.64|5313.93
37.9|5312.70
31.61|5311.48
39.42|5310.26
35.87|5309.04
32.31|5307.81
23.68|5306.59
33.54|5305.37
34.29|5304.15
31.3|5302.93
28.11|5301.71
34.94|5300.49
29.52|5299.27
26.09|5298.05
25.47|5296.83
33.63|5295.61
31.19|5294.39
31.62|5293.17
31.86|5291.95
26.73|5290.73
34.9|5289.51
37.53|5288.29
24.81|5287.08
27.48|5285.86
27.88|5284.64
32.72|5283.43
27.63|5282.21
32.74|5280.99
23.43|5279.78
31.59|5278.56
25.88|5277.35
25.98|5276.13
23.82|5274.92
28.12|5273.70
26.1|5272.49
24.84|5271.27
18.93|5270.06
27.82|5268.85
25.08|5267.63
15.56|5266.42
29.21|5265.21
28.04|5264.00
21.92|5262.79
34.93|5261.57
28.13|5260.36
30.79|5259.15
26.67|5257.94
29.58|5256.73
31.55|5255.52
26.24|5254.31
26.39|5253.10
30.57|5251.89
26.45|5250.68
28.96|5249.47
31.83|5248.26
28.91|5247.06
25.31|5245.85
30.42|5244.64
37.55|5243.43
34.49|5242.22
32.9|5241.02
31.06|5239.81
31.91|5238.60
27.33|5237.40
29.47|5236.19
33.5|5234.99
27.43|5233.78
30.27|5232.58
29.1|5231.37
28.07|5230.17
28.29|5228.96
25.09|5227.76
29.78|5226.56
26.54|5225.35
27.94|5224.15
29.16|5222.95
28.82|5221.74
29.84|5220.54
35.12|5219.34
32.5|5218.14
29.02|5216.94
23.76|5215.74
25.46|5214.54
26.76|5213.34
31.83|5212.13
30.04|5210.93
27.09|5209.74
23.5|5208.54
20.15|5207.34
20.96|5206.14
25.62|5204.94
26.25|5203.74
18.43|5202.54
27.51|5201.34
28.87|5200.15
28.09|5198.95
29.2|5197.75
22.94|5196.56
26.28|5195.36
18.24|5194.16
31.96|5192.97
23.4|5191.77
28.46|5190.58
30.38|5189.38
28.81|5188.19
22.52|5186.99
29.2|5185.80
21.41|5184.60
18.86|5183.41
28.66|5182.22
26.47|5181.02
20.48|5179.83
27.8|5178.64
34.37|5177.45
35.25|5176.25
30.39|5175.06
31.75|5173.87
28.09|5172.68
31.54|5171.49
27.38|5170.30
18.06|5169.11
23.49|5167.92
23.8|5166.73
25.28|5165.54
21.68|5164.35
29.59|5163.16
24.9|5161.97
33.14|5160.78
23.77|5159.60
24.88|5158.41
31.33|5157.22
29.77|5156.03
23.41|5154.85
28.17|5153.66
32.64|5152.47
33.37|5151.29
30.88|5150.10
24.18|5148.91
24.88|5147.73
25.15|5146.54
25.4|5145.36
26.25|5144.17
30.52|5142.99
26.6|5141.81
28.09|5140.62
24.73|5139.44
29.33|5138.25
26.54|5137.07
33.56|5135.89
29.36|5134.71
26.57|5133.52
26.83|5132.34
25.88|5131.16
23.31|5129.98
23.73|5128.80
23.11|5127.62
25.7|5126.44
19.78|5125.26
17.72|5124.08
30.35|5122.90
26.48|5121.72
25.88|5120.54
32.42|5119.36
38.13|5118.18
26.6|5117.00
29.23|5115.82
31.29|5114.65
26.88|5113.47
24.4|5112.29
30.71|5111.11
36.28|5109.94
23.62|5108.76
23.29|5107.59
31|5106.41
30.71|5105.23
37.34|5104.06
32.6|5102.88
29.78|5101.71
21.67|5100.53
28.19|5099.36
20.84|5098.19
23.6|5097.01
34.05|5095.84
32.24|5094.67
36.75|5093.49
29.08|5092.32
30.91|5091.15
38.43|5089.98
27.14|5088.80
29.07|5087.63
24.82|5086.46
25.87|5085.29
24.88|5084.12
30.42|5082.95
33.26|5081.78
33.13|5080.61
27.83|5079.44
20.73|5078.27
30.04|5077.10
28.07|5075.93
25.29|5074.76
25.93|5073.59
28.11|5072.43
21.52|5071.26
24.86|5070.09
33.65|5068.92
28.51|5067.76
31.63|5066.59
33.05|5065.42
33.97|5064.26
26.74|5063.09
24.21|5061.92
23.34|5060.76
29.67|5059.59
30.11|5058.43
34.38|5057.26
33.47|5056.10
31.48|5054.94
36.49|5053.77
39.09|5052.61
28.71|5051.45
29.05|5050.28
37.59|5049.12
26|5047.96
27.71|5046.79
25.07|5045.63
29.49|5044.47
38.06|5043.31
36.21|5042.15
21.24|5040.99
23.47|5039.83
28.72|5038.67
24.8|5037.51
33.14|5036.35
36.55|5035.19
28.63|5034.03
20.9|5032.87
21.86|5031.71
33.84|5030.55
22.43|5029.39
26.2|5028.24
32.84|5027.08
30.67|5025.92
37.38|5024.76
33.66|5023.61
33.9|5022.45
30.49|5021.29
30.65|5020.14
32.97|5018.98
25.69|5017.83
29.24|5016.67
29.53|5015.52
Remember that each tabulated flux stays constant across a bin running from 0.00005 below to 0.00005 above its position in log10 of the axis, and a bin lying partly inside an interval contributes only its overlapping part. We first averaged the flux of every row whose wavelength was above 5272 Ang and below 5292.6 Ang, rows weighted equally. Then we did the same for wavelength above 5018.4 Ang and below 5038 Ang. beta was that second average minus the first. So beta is 1.3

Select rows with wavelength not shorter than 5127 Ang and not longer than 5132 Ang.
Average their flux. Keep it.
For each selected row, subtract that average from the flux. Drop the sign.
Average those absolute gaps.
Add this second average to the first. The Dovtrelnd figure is 25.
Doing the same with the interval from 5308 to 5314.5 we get 38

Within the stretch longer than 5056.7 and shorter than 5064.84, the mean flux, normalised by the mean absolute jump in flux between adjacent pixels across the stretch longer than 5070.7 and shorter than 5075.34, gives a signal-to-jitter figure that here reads 9.2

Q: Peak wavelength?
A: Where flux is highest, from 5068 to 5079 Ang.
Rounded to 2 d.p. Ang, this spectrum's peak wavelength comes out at 5068.92 Ang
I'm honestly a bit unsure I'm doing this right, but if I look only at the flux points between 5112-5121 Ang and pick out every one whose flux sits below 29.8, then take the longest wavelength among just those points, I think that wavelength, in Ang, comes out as 5120.54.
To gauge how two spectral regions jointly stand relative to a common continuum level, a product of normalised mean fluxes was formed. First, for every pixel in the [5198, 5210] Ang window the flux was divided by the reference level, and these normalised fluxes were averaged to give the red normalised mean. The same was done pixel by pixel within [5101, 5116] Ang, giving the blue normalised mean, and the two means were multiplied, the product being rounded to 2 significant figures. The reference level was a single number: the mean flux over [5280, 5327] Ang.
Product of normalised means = 0.77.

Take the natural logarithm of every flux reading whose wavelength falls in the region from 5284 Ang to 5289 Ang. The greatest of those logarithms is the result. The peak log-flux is 3.63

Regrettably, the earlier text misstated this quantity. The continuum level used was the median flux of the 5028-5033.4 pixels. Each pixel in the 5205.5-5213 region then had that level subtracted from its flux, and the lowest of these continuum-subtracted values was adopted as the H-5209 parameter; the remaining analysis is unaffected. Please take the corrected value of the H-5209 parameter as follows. -2.3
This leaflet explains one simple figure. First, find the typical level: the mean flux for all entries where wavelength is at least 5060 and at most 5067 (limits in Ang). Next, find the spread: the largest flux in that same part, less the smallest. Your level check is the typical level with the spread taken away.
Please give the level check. 18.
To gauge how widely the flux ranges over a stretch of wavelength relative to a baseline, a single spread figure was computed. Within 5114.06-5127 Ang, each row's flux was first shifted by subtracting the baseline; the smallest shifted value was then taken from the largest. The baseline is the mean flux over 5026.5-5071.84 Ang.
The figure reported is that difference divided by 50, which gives 0.41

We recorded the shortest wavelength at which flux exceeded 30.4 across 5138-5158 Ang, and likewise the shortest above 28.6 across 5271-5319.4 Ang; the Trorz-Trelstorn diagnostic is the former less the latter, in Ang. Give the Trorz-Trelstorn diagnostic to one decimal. -135.6 Ang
